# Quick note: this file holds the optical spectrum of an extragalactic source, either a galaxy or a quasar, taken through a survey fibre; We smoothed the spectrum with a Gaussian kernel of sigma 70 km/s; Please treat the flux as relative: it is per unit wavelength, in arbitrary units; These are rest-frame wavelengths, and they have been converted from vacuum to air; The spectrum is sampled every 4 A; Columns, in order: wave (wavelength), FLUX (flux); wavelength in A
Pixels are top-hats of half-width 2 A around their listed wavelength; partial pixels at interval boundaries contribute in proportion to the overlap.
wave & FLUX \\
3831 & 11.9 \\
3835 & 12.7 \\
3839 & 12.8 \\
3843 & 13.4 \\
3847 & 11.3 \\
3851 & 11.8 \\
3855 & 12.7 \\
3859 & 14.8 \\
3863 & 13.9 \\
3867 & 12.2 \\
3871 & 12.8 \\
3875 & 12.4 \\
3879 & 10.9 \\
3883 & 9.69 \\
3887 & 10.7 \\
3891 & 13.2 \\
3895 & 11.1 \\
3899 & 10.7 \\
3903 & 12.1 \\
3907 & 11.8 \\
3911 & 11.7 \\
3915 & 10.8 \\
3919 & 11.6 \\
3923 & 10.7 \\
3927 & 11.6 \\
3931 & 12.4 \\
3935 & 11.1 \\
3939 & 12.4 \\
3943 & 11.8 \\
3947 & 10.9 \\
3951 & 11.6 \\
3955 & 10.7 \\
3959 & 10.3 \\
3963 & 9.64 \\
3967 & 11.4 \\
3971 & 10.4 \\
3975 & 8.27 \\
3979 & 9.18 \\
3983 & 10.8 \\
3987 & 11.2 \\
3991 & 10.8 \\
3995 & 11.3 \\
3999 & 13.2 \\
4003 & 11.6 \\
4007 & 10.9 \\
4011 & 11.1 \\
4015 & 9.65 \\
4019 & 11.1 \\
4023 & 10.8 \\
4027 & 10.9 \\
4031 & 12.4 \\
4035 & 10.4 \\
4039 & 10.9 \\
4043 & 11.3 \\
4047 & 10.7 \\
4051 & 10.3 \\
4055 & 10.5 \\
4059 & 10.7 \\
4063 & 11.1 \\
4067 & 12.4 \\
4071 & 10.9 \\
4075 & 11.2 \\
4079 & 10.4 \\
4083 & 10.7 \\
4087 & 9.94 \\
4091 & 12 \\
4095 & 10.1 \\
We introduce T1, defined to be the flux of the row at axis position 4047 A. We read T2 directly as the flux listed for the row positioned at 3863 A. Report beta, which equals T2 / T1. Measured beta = 1.30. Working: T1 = 10.7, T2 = 13.9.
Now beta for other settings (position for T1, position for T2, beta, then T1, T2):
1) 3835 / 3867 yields 0.96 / 12.7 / 12.2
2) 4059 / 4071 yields 1.02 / 10.7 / 10.9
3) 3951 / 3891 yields 1.14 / 11.6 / 13.2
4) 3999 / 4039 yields 0.83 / 13.2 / 10.9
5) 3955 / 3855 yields 1.19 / 10.7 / 12.7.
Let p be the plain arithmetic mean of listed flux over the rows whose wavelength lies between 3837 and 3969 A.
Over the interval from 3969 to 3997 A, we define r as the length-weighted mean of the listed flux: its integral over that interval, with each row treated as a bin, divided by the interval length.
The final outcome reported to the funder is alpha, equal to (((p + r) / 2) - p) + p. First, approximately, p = 11.7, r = 10.3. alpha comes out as 11.0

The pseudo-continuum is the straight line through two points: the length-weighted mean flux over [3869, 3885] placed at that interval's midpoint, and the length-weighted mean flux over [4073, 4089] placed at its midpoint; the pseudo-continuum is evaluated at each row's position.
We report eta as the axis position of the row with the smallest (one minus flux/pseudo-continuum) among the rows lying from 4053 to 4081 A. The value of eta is 4067 A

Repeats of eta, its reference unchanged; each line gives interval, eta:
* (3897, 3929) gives 3903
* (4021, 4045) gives 4031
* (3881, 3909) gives 3891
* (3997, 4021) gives 3999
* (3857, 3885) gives 3859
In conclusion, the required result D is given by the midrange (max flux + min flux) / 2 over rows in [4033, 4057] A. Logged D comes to 10.8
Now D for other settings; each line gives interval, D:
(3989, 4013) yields 12.0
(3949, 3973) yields 10.6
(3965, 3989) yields 9.8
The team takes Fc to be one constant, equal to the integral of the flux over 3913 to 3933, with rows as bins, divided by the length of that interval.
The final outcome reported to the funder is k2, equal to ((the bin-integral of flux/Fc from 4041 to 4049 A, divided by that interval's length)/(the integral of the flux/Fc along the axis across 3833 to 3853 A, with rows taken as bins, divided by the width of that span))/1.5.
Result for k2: 0.59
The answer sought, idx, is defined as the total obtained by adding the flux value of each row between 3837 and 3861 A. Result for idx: 76.8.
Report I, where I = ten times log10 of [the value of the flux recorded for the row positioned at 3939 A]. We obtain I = 10.9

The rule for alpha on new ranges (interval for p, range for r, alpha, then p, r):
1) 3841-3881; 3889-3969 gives 12.0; 12.6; 11.4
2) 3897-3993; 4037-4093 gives 11.0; 11.0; 10.9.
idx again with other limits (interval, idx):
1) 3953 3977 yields 60.7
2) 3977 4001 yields 66.5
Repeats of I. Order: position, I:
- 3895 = 10.5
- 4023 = 10.3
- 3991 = 10.3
